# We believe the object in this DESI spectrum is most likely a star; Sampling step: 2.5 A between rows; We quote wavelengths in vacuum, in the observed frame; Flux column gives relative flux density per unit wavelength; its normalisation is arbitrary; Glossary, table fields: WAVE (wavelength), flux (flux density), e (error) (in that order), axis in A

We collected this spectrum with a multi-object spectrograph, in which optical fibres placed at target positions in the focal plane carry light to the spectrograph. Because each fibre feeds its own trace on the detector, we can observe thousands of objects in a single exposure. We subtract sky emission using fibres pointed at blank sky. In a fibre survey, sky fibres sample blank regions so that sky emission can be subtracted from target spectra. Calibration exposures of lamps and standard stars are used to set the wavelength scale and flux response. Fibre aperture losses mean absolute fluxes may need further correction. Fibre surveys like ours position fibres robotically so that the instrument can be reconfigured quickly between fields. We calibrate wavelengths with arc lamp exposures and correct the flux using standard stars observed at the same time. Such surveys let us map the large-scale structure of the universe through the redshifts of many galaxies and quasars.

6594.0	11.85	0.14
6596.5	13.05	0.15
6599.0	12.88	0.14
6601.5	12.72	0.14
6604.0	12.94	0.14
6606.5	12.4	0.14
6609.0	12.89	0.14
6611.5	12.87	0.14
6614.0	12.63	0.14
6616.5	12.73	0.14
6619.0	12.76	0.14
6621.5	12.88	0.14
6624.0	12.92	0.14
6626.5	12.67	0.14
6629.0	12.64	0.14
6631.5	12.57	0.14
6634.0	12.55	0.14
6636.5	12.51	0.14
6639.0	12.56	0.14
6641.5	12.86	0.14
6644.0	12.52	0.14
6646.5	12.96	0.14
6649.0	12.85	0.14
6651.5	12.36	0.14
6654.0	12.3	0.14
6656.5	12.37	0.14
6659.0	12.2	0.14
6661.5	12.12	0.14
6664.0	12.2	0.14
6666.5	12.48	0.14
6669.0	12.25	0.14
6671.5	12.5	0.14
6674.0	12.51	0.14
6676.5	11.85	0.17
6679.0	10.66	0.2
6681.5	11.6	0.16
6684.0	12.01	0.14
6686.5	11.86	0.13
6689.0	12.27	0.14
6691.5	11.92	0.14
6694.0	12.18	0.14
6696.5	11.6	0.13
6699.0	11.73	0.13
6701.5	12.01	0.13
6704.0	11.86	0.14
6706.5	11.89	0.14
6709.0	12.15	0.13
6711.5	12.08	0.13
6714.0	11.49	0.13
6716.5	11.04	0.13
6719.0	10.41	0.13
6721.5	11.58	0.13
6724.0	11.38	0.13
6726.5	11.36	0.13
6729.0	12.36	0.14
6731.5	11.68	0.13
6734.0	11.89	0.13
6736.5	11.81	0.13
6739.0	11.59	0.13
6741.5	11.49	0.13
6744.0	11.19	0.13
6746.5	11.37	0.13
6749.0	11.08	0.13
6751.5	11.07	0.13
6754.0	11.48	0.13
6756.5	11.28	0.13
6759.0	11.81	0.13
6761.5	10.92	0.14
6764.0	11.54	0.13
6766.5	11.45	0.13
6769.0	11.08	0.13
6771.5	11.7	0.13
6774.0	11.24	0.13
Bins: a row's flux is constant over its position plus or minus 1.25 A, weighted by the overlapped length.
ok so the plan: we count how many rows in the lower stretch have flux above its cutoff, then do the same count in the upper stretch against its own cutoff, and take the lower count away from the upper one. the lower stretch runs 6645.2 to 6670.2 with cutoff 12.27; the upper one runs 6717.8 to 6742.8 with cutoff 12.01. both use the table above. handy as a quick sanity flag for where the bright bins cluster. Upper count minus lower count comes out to -5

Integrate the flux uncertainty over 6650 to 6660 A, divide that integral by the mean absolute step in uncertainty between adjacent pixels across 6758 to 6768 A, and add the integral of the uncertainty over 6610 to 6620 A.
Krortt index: 211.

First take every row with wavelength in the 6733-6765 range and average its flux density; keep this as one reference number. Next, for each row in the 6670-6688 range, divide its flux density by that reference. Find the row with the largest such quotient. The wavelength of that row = 6674.0 A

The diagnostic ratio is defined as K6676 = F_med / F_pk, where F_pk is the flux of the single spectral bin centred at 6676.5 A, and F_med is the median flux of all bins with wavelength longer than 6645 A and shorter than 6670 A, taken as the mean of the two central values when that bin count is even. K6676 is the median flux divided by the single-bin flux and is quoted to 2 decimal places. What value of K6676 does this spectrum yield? 1.04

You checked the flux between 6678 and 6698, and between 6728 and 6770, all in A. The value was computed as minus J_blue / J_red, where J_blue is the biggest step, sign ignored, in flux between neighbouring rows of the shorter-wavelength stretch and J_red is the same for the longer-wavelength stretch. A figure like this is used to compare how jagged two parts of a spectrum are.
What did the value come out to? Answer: -1.1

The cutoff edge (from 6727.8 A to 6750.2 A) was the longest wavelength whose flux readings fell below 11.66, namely 6749.0 A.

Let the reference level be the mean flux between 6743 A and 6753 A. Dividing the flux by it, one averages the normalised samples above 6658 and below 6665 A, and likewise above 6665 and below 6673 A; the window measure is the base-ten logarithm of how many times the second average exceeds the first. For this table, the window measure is 0.008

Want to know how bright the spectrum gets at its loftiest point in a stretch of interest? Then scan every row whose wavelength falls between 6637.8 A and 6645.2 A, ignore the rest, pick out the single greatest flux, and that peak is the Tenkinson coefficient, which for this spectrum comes 12.86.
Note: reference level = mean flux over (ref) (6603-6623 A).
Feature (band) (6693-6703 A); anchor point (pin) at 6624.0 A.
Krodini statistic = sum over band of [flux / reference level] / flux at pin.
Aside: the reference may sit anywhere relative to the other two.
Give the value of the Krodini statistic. 0.288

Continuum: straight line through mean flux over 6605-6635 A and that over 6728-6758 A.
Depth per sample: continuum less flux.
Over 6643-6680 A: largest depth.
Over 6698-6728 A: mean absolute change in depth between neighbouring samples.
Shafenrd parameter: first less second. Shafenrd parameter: 1.1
